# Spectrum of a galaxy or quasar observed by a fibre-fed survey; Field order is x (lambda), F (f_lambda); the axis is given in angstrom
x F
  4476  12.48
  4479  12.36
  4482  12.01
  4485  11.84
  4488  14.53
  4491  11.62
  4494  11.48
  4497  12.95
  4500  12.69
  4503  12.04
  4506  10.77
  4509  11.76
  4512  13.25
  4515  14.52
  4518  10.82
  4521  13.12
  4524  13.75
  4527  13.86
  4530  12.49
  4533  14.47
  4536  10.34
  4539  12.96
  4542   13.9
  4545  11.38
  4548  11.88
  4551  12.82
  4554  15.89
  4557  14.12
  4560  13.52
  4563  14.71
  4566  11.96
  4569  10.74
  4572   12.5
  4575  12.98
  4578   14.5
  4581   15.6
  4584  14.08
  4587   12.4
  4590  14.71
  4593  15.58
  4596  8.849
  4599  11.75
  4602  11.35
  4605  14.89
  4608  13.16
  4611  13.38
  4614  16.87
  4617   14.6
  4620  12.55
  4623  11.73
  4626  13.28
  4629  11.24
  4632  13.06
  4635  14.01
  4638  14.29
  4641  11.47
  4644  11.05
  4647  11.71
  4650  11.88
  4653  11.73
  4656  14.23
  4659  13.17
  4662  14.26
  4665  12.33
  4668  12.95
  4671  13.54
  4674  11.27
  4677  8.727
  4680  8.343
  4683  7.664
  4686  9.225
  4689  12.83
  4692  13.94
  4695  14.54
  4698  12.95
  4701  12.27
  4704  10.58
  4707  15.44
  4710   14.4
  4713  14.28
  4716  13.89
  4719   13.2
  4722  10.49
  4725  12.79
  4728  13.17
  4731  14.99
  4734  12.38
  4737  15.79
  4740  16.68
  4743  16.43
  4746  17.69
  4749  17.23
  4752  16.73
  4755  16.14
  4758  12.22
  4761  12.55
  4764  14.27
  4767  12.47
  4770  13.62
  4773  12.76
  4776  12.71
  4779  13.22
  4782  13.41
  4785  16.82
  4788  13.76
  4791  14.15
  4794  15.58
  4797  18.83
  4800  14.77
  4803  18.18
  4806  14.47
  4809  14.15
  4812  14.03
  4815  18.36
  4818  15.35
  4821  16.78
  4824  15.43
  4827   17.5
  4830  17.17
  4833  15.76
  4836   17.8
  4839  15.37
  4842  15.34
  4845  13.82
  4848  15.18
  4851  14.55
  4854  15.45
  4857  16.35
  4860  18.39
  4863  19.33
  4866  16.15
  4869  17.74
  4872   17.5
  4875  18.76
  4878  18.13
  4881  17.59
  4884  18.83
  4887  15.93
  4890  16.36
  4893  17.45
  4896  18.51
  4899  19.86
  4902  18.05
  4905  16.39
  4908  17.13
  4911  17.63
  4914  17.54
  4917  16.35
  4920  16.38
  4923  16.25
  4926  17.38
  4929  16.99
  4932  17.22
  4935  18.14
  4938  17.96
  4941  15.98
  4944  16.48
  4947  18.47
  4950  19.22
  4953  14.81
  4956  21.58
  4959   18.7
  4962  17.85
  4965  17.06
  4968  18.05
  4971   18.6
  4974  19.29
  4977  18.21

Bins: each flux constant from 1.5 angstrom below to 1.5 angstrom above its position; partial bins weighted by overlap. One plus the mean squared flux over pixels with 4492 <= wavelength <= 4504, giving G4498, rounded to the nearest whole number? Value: 152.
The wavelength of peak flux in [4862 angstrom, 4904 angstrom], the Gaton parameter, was 4899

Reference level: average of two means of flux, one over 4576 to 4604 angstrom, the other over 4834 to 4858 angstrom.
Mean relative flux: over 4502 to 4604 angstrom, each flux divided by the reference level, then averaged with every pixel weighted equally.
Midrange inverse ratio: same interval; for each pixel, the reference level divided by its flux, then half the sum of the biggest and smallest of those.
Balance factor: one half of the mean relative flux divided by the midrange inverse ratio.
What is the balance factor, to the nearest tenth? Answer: 0.4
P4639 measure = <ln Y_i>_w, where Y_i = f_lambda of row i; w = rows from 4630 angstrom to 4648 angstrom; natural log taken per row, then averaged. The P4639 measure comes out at 2.53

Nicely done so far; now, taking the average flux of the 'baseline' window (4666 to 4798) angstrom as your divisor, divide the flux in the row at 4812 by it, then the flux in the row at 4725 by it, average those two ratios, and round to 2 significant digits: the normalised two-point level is 0.99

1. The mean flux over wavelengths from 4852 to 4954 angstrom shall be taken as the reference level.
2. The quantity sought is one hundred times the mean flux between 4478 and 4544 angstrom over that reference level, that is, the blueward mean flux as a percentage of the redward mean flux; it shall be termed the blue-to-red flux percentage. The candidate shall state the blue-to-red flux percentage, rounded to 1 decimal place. 72.6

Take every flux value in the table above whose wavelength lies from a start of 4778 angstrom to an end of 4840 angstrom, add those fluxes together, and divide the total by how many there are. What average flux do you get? 15.8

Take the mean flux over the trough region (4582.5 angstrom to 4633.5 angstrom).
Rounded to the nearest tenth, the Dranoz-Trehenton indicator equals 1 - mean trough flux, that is -12.1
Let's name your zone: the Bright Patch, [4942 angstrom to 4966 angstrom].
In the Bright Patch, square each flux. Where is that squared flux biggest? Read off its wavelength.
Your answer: 4956 angstrom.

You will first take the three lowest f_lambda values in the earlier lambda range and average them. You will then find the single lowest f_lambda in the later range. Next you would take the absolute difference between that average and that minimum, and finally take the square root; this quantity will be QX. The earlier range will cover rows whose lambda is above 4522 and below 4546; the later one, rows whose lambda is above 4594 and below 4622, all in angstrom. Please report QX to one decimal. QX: 1.6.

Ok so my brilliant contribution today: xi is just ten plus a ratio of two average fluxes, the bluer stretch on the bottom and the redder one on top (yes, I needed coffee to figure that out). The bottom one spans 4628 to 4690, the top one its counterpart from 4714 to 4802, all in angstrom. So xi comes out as 11.22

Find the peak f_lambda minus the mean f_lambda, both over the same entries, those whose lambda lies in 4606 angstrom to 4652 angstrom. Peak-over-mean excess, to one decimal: 3.9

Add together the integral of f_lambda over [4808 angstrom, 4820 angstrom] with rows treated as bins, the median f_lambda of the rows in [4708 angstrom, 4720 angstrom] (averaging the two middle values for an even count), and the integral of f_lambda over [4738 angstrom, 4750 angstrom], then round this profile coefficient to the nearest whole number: 404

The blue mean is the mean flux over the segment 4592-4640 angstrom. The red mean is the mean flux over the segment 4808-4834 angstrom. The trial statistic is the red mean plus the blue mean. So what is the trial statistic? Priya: 29.2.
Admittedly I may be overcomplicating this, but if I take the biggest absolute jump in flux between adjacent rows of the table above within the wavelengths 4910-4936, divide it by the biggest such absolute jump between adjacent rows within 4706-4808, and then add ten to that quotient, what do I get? 10.3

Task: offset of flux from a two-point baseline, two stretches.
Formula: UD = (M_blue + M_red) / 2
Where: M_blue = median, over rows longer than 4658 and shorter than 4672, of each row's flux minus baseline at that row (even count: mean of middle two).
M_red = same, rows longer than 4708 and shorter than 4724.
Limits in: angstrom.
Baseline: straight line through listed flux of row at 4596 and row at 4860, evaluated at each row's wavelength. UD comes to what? 1.3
